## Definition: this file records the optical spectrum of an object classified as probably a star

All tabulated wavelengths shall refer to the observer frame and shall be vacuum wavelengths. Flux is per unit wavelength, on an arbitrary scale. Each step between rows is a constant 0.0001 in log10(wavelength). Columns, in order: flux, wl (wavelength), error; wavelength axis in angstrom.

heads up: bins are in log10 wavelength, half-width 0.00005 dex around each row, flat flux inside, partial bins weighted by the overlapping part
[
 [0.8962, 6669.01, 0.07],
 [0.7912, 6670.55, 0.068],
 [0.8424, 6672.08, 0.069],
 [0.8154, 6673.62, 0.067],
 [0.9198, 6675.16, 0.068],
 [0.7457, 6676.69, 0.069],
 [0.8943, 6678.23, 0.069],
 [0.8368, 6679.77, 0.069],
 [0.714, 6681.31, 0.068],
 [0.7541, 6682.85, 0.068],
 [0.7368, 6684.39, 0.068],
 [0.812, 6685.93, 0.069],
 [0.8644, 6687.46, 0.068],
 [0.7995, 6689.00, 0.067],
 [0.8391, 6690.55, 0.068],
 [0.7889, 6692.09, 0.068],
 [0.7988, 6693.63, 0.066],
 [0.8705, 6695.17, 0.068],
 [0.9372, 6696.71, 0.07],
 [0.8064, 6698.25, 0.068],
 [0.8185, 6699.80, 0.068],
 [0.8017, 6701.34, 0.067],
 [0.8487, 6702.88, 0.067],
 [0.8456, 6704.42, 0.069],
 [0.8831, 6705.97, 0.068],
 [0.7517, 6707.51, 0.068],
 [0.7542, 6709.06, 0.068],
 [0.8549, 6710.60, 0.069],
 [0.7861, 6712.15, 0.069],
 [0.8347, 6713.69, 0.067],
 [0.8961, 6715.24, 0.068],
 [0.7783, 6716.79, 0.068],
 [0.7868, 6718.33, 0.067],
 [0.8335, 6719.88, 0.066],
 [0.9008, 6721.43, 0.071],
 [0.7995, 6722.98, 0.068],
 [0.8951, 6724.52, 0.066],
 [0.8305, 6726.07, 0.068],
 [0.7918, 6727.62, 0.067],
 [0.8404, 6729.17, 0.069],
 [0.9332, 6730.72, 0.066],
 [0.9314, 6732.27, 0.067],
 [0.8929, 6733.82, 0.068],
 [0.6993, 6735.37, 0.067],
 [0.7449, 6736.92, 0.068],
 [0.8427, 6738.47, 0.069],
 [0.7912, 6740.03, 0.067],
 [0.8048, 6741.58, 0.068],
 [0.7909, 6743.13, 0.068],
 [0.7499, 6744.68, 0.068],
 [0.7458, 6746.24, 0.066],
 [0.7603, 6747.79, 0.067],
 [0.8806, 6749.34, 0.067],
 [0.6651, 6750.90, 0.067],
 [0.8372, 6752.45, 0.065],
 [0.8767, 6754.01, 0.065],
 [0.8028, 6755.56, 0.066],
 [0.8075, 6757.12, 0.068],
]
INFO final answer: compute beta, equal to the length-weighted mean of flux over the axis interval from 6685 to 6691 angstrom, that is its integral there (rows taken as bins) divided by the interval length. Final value 0.826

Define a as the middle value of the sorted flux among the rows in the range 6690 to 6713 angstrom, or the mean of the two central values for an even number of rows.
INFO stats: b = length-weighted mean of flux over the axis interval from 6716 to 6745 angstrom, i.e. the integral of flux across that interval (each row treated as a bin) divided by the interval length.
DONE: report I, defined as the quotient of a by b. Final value 0.99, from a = 0.82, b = 0.824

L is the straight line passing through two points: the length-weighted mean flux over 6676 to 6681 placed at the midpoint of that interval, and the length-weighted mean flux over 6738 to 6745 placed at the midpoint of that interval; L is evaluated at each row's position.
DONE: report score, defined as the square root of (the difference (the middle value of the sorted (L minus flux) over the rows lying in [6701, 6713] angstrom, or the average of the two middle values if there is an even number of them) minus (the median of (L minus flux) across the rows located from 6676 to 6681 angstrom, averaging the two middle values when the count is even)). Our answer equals 0.08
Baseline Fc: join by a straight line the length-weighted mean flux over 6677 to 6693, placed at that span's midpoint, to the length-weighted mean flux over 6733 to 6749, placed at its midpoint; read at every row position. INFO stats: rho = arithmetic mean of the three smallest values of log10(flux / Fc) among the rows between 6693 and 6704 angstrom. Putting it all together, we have 0.002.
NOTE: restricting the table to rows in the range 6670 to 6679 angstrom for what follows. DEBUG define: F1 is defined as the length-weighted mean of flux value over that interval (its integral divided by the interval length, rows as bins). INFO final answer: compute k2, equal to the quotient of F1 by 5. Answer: 0.167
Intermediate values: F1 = 0.836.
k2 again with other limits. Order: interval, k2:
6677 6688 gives 0.160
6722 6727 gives 0.169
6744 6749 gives 0.153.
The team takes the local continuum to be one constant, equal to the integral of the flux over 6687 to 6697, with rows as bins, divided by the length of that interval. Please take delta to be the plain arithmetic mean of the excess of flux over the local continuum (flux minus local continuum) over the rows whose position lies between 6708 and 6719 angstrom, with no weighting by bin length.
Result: -0.02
